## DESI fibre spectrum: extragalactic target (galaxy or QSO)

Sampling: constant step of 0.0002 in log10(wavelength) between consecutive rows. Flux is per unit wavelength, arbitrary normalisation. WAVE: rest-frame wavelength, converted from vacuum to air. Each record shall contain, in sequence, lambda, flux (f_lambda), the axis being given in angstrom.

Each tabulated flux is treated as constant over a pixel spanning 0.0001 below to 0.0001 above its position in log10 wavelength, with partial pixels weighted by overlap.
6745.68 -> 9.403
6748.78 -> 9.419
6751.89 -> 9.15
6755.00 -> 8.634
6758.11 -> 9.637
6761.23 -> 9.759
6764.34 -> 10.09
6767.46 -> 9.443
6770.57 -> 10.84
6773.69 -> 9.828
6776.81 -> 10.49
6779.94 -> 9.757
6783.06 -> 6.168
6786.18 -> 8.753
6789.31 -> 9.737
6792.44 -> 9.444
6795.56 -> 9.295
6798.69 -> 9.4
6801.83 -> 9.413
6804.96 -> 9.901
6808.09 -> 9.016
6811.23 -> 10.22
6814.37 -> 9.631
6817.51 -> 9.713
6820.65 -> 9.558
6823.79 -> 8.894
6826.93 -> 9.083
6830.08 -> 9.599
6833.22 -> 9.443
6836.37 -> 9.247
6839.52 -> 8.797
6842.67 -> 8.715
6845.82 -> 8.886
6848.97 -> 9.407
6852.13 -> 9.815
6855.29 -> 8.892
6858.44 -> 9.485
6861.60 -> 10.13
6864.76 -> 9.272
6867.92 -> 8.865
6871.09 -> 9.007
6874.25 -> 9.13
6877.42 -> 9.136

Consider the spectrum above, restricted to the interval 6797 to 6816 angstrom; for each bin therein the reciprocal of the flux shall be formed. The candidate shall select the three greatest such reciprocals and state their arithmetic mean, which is 0.108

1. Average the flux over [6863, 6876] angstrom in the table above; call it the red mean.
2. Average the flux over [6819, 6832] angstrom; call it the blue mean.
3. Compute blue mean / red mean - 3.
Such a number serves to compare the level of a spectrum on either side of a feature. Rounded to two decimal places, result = -1.98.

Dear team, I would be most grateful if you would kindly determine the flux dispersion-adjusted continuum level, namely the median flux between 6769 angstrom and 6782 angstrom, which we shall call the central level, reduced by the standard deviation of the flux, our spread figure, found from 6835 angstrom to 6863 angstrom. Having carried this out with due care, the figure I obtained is 9.7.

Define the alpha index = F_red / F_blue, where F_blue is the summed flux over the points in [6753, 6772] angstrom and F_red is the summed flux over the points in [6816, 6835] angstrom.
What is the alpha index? 0.96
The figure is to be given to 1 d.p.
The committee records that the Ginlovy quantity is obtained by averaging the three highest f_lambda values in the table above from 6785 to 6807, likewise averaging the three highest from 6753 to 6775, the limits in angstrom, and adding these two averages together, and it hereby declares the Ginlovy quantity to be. 19.9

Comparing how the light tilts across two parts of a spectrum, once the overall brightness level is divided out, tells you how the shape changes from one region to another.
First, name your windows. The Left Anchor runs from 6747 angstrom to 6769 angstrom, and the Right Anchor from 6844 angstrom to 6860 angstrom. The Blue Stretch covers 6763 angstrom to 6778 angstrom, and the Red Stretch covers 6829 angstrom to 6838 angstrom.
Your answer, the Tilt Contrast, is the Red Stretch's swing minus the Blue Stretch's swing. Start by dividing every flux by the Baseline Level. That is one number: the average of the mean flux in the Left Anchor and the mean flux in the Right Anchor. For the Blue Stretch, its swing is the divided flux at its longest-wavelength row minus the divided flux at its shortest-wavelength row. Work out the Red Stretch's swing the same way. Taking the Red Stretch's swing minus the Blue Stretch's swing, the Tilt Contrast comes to -0.080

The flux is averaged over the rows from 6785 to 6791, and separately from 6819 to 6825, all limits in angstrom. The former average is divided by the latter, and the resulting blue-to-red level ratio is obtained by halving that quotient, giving 0.501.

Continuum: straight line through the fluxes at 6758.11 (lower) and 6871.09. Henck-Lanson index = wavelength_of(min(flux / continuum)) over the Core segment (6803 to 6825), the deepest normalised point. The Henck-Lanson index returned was 6823.79 angstrom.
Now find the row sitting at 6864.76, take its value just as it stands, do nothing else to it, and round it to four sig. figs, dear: 9.272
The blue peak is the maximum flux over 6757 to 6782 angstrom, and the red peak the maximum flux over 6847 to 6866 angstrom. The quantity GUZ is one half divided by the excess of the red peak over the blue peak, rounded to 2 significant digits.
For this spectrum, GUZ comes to -0.70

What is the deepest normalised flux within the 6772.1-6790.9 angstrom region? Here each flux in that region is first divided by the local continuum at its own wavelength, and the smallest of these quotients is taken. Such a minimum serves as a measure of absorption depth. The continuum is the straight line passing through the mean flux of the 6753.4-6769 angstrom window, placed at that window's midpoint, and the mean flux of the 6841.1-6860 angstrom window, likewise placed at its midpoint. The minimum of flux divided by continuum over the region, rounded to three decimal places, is 0.654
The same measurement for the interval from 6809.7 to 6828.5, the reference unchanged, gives 0.957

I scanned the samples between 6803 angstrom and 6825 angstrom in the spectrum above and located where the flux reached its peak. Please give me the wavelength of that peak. 6811.23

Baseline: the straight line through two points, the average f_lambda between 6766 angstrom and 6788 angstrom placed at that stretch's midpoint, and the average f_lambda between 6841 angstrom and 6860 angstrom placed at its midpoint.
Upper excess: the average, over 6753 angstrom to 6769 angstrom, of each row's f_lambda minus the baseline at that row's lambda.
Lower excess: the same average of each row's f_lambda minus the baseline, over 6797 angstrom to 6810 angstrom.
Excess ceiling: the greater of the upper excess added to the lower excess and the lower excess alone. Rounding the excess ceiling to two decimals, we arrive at 0.31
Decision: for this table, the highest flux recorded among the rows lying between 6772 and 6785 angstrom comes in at 10.49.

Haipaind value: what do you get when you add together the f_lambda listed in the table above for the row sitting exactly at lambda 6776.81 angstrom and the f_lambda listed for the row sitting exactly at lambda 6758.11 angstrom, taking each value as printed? 20.1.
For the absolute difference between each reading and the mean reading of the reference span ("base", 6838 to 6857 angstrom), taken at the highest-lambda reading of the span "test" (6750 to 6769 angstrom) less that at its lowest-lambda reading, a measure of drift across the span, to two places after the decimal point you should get 0.29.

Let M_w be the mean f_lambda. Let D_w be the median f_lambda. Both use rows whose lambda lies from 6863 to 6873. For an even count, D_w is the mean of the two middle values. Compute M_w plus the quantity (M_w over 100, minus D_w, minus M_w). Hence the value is -8.9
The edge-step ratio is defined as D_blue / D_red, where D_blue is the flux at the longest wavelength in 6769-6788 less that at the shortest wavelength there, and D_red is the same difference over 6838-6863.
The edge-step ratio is -1.6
